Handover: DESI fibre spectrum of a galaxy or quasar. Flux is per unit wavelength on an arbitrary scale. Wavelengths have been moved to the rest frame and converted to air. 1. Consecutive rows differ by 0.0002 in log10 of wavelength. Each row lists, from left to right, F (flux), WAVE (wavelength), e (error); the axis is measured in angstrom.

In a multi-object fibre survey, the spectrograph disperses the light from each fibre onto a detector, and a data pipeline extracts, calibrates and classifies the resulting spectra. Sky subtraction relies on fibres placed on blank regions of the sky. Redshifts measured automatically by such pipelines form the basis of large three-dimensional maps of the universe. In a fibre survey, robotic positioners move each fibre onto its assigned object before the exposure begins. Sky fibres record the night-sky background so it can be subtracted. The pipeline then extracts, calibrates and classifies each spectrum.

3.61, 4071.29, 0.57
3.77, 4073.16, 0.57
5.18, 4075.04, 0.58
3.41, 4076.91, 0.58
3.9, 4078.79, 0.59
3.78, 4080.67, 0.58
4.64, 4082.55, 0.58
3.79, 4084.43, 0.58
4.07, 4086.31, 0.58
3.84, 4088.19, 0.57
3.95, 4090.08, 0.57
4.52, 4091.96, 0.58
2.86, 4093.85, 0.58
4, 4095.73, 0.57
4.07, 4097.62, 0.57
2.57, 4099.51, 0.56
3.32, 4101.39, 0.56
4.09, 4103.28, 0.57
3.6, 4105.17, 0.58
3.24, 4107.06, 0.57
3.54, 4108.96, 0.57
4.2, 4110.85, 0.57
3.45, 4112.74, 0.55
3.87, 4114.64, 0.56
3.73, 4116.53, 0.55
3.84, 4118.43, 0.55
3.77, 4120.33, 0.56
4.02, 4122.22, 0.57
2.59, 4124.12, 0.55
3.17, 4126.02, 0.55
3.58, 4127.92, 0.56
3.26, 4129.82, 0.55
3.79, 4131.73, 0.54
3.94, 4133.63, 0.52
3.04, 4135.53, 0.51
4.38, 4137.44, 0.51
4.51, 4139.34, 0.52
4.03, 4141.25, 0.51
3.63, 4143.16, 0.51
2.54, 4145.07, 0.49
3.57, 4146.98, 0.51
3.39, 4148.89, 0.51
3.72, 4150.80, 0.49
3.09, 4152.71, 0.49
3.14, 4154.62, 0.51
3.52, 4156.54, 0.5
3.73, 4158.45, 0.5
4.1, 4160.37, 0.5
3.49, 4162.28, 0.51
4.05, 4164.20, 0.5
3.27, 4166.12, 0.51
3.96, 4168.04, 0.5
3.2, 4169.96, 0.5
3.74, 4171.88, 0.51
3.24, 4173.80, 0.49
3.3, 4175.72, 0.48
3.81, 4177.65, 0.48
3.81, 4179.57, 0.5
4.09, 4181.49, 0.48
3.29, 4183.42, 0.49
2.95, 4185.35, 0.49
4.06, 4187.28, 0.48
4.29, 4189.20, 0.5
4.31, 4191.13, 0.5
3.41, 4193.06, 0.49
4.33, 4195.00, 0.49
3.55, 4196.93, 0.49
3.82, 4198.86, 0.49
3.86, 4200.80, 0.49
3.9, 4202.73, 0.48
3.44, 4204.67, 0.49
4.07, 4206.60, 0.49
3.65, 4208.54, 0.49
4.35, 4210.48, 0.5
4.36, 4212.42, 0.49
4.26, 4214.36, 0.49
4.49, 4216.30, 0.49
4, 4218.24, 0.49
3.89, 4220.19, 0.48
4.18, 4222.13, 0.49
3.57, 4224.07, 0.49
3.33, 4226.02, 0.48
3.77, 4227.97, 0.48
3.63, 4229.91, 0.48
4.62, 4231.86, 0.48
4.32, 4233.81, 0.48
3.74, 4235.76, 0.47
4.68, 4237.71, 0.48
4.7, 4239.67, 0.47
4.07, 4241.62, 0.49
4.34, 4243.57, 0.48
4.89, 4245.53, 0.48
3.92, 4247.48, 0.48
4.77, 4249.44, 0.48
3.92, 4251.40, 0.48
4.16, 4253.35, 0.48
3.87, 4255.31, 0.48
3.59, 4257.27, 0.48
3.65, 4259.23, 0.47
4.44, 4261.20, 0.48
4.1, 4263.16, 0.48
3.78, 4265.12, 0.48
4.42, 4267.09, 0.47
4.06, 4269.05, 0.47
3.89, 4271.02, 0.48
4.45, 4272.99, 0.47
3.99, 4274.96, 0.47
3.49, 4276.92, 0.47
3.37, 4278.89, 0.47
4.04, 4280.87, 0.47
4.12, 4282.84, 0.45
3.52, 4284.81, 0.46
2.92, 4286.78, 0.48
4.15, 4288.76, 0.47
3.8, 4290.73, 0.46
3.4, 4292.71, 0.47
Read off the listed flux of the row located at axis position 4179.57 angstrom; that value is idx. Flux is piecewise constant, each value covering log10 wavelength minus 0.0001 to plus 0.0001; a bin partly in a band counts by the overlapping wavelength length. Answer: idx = 3.81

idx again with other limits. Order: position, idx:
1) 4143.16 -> 3.63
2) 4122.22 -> 4.02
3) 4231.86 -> 4.62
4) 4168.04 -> 3.96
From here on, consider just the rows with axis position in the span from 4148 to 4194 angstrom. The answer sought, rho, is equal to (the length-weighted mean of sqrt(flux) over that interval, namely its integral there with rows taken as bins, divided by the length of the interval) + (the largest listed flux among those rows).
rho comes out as 6.2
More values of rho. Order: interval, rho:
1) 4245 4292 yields 6.9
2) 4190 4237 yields 6.6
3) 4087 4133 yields 6.4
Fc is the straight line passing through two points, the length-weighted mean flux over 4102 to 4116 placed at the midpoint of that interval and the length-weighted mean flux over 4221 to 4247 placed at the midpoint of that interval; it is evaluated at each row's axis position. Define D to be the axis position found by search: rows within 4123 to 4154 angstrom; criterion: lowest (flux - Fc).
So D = 4145.07 angstrom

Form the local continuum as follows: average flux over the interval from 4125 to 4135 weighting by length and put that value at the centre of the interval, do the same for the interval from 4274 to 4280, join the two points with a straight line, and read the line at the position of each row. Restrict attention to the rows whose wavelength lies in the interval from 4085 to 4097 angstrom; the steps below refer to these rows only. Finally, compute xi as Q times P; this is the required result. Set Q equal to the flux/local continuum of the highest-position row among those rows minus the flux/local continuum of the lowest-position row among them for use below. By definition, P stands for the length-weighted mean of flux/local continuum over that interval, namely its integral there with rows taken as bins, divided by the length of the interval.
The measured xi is -0.02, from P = 1.11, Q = -0.02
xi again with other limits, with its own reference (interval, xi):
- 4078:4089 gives -0.02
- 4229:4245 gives 0.23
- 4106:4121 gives 0.16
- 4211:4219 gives -0.12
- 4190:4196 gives 0.01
